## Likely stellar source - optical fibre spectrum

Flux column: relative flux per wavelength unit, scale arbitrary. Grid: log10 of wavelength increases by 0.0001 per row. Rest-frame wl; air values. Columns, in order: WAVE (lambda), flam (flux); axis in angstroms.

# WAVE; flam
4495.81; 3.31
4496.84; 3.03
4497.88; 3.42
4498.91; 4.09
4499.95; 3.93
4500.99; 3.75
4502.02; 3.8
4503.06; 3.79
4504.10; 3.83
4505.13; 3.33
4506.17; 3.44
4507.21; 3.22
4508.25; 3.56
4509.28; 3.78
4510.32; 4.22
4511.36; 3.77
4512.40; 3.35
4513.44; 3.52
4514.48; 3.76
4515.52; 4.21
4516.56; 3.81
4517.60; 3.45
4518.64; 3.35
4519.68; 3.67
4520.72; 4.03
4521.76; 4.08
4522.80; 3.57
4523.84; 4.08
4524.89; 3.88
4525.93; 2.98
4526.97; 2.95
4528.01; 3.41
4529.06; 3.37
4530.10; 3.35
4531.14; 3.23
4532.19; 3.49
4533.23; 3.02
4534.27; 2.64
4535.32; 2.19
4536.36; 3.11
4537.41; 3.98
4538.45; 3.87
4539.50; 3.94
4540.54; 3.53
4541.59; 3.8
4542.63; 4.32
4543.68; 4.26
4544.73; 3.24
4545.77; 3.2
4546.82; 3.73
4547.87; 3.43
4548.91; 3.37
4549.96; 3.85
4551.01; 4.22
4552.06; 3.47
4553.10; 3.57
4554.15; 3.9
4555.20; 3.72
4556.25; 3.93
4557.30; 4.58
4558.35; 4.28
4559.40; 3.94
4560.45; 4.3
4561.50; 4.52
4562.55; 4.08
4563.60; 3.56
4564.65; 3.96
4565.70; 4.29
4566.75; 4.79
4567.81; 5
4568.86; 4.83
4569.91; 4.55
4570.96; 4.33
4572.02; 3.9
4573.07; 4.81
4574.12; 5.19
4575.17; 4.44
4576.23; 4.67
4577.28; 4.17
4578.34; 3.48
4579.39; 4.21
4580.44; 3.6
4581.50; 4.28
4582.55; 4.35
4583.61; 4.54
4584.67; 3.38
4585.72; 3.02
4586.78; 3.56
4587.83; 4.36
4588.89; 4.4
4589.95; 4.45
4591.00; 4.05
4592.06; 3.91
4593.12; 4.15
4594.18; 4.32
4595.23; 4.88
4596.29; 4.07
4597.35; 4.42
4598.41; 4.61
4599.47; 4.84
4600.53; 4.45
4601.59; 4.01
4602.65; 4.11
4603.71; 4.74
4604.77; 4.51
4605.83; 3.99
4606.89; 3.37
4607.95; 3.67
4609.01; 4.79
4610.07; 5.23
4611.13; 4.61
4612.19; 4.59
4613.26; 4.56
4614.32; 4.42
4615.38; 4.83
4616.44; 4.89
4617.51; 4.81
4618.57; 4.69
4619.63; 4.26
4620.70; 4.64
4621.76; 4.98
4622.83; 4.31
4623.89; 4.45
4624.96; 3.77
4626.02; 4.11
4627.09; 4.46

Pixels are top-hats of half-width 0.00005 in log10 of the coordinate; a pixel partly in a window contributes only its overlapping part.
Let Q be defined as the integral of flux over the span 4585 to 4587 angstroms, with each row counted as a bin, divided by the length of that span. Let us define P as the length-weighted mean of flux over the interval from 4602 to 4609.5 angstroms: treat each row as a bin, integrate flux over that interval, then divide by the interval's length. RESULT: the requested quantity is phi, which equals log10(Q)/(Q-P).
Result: -0.6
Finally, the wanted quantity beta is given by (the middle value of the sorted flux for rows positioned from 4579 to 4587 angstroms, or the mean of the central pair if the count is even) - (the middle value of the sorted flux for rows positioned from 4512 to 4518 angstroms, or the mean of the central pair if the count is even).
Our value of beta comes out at 0.3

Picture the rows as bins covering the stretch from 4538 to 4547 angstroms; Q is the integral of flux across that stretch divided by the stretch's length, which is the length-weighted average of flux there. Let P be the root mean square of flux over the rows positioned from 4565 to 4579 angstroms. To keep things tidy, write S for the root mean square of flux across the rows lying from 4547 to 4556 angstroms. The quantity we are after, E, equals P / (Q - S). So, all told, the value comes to 71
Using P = 4.52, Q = 3.8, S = 3.70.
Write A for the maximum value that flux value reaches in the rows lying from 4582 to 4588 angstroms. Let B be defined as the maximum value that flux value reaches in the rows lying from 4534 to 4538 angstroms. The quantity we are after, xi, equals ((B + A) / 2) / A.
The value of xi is 0.94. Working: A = 4.54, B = 3.98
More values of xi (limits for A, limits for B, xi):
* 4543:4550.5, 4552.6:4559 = 1.04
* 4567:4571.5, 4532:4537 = 0.85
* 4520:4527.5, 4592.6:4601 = 1.10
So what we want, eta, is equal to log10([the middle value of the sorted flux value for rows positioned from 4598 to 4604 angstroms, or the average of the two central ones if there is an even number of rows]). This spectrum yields 0.656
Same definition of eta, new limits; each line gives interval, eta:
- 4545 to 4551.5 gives 0.554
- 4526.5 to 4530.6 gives 0.526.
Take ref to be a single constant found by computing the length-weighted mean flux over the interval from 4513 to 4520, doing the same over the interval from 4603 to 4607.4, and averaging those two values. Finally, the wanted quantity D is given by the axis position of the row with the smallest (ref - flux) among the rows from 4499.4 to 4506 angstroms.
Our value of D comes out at 4499.95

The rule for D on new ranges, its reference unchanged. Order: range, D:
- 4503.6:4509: 4504.10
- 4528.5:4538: 4537.41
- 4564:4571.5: 4567.81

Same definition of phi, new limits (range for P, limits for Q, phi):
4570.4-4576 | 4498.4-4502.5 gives -0.9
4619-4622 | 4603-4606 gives -4.3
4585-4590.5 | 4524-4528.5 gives -0.9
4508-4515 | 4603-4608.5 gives 1.8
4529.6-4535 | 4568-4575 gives 0.4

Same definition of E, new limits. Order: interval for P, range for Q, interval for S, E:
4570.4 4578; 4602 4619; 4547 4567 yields 9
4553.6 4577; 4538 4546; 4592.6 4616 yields -7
